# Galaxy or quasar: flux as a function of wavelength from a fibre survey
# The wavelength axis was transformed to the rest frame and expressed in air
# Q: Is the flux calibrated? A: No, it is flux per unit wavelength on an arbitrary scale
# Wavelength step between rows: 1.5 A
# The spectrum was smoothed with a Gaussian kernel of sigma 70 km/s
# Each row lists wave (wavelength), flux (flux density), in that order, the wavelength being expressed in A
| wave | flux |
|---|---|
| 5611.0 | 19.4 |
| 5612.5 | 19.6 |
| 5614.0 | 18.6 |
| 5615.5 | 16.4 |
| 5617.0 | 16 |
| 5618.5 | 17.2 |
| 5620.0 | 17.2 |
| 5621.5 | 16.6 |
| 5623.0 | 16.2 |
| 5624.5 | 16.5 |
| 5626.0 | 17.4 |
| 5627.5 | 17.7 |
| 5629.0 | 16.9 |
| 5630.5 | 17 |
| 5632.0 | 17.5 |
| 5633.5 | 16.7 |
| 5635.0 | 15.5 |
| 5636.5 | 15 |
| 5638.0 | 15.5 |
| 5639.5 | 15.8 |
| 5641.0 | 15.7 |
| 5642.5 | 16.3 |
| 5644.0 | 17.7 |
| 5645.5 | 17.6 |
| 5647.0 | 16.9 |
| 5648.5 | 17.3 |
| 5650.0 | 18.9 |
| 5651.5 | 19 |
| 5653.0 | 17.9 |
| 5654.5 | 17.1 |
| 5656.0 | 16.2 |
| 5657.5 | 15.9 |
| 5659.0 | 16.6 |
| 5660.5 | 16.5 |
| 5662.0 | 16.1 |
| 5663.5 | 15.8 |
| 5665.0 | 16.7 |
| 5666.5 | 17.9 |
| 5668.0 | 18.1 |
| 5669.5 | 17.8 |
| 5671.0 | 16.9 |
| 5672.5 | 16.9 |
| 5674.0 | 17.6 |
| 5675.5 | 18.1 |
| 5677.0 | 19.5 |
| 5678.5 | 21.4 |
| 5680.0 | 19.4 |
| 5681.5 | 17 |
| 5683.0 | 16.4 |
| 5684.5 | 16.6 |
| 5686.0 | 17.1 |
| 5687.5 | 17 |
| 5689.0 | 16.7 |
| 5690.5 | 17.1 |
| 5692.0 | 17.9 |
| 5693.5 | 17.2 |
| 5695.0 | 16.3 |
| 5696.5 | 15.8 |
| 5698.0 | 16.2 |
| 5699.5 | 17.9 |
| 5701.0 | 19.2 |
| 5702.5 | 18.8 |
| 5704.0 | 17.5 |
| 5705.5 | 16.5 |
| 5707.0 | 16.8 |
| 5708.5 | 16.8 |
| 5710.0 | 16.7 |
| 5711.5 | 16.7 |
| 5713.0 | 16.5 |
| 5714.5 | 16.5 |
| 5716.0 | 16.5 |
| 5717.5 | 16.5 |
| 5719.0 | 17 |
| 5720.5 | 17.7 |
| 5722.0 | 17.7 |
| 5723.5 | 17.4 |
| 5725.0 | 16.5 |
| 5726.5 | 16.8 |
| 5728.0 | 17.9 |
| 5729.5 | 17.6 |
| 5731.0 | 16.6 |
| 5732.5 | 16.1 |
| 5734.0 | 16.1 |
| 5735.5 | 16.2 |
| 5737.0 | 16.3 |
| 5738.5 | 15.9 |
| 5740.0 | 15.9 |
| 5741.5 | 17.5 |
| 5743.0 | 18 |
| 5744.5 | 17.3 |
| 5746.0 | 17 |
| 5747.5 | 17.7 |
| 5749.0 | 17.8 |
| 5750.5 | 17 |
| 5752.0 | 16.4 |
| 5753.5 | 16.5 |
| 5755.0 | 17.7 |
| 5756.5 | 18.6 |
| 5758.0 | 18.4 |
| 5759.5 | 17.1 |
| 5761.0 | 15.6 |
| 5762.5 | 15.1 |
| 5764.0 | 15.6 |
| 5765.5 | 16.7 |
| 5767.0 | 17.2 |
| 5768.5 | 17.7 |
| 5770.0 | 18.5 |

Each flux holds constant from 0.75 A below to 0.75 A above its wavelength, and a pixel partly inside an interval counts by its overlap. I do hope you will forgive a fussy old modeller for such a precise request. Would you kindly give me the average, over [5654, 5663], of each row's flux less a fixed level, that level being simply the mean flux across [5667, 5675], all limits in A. -1.1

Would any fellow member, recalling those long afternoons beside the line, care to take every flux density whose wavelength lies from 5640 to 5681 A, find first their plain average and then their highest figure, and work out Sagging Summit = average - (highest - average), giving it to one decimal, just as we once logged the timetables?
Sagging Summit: 13.5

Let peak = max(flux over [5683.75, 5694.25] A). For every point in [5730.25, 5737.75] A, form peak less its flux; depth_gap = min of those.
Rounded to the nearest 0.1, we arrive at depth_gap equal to 1.3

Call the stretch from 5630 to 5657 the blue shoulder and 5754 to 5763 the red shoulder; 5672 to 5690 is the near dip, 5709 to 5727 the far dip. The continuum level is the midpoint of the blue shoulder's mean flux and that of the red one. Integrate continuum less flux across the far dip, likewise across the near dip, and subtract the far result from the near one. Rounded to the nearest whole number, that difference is -17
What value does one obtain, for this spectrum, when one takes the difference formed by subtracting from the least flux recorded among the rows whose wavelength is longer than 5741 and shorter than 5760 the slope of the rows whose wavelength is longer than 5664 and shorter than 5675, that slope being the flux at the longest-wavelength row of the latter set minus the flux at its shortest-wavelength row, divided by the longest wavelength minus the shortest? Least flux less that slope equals 16.3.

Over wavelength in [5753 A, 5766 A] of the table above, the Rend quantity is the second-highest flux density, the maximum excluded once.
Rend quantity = 18.4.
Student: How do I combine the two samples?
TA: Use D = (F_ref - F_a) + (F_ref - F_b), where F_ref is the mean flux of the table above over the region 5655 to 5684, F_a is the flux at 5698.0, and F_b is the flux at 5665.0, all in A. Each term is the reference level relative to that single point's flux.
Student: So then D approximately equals 2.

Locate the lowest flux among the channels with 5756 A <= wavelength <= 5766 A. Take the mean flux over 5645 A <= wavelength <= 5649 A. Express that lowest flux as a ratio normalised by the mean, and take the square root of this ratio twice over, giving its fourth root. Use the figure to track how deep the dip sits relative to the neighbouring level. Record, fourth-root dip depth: 0.97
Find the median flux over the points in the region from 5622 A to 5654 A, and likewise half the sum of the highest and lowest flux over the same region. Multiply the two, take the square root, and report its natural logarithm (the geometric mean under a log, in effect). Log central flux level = 2.83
